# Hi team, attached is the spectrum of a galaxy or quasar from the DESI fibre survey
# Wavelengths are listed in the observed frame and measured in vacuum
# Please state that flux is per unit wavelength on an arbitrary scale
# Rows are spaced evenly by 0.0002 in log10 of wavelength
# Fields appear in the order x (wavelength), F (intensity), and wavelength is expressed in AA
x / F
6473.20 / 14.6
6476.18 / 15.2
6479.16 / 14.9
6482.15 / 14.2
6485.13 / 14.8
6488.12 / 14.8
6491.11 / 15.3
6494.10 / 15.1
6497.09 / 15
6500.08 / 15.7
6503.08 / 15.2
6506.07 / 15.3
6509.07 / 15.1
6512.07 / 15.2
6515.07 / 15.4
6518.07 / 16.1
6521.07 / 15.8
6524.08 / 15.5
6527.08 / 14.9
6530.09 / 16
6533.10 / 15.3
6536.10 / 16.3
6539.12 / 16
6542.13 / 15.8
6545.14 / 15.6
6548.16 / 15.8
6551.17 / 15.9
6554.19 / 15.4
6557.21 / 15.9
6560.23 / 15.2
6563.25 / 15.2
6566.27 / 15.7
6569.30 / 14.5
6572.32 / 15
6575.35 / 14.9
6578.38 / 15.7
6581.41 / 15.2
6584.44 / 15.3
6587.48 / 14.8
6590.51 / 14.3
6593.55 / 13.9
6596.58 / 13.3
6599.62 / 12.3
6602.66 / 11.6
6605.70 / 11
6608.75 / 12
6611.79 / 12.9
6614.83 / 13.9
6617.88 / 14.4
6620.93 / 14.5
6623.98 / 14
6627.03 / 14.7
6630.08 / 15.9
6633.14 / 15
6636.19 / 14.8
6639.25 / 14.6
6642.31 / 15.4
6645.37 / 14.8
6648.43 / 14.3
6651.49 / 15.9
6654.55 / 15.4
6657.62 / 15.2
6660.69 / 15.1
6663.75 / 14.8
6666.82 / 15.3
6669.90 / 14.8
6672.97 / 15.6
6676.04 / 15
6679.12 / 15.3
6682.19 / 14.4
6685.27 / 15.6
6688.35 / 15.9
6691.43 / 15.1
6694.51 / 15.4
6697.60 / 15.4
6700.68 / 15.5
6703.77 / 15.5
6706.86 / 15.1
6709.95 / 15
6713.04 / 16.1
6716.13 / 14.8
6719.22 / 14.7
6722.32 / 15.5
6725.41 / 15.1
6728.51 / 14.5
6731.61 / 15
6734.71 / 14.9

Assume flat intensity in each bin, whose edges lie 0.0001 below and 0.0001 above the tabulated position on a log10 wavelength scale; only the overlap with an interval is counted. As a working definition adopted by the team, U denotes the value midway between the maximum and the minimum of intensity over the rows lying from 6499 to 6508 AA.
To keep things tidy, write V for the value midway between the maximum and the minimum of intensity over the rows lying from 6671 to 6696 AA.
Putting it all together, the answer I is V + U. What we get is 30.6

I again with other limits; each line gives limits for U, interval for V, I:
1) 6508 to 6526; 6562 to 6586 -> 30.7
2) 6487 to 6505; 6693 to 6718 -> 30.7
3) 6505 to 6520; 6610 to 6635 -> 30.0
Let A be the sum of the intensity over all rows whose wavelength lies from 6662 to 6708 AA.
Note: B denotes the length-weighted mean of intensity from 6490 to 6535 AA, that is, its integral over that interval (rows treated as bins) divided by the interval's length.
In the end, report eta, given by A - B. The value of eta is 213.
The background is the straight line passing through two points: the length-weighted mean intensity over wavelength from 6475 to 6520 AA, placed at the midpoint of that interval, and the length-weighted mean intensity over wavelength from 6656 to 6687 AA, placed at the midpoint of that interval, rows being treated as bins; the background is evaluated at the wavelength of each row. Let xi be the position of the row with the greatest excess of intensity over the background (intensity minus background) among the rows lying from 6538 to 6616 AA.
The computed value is 6539.12 AA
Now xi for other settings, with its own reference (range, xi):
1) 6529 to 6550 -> 6536.10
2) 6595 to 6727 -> 6713.04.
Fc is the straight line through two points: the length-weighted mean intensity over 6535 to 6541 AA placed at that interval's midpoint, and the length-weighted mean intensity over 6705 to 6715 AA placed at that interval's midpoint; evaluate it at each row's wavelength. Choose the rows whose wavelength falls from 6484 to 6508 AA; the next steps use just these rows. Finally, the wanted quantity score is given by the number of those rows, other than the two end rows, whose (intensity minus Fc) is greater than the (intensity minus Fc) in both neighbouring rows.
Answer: 2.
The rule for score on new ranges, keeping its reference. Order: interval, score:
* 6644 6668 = 1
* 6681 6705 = 1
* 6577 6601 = 1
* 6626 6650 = 2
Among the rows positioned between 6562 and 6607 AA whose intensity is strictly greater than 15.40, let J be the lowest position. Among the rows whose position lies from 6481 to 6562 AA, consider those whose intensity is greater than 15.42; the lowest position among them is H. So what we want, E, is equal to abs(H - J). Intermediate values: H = 6500.08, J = 6566.27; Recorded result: 66.2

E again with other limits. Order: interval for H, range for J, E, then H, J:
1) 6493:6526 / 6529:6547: 30.0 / 6500.08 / 6530.09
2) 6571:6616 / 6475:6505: 78.3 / 6578.38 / 6500.08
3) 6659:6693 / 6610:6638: 42.9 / 6672.97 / 6630.08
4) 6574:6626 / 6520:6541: 57.3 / 6578.38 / 6521.07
